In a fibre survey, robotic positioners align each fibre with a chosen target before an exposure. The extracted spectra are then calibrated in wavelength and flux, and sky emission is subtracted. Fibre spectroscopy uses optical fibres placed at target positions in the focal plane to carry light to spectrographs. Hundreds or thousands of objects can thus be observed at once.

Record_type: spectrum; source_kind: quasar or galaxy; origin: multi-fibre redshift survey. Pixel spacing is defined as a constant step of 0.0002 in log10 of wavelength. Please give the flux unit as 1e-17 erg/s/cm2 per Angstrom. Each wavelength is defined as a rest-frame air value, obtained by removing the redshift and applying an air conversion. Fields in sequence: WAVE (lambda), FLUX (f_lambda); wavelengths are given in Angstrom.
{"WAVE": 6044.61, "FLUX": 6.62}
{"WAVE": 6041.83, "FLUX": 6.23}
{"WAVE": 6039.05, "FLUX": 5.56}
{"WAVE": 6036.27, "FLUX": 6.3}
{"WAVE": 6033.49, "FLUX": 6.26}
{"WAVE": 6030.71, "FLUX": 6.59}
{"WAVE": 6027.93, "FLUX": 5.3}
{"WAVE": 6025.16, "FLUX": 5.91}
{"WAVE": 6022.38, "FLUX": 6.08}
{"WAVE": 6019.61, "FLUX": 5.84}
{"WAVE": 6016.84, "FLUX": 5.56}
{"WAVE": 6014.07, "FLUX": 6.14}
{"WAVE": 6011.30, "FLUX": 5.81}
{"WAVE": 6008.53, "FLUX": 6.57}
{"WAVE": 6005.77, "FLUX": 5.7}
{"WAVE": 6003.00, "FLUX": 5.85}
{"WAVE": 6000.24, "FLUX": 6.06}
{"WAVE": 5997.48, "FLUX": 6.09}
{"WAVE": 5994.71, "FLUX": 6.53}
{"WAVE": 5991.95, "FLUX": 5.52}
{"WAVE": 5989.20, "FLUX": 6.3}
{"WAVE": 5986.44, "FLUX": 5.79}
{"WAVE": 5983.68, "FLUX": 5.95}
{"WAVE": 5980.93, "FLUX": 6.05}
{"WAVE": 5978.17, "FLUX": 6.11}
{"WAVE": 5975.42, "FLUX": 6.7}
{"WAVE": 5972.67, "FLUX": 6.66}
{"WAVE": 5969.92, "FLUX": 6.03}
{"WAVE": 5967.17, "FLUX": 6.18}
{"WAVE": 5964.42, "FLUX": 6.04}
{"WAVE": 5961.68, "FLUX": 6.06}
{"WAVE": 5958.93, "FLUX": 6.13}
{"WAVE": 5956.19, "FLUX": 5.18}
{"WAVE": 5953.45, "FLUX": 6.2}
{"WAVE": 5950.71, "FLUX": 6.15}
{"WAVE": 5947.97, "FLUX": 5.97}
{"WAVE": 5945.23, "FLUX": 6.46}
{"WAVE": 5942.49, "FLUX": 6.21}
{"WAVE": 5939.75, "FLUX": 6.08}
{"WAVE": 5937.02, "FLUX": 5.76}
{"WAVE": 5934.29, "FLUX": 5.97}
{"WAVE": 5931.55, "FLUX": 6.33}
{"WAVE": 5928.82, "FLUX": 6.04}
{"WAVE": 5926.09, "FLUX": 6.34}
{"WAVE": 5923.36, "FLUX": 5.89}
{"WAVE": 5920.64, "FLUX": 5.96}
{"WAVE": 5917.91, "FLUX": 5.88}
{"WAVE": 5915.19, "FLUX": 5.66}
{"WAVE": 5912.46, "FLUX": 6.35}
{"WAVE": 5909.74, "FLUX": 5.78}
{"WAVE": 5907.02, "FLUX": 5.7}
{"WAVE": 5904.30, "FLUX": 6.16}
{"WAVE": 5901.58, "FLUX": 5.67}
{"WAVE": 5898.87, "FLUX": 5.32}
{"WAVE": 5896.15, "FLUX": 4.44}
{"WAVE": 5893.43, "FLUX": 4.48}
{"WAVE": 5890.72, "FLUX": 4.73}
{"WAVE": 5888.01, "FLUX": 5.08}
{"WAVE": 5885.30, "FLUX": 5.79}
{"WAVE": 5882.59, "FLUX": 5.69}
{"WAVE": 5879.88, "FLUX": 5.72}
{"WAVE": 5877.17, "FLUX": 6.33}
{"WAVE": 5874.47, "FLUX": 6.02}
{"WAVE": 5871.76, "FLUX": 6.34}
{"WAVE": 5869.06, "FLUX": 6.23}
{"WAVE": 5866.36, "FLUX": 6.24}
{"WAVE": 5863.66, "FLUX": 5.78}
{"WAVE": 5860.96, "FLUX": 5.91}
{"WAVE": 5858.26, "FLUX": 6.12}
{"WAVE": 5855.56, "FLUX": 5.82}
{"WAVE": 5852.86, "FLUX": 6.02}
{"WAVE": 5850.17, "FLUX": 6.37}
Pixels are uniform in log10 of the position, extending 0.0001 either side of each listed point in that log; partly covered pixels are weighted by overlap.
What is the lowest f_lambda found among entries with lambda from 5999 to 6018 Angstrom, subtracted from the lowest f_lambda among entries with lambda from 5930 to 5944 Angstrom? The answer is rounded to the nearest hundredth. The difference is 0.20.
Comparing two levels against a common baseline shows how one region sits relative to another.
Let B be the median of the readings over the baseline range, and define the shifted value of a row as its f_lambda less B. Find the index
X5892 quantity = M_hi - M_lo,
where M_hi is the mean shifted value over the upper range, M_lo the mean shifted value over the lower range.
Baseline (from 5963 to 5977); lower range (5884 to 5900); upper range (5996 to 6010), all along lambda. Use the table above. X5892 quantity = 1.1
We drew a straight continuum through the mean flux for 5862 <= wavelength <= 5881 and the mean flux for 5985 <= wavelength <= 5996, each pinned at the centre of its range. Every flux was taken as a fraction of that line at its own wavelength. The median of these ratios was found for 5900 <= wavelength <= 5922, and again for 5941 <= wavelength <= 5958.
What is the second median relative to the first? 1.06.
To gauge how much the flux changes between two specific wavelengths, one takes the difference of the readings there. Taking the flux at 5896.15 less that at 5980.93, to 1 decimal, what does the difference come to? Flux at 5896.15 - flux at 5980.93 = -1.6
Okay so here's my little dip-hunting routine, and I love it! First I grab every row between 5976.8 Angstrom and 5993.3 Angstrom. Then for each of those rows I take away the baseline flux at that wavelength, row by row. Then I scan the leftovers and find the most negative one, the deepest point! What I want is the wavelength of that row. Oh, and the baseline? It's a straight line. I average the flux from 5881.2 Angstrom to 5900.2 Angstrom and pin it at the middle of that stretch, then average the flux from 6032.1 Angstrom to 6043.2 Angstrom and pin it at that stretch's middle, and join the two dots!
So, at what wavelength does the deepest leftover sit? 5991.95 Angstrom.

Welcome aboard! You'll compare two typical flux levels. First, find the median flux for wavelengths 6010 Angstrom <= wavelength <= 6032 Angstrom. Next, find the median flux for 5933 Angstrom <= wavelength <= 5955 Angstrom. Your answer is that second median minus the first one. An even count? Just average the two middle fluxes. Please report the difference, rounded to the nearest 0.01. 0.24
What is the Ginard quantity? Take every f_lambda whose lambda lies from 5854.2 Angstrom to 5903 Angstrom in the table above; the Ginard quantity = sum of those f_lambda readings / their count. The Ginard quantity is 5.65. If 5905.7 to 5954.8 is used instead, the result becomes 6.04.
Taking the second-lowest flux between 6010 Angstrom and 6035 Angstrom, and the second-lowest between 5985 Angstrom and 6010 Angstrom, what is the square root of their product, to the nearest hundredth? 5.63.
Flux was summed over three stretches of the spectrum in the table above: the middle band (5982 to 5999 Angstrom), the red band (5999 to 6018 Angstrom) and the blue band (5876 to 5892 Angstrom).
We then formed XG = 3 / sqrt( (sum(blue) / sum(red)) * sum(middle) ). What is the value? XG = 0.56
